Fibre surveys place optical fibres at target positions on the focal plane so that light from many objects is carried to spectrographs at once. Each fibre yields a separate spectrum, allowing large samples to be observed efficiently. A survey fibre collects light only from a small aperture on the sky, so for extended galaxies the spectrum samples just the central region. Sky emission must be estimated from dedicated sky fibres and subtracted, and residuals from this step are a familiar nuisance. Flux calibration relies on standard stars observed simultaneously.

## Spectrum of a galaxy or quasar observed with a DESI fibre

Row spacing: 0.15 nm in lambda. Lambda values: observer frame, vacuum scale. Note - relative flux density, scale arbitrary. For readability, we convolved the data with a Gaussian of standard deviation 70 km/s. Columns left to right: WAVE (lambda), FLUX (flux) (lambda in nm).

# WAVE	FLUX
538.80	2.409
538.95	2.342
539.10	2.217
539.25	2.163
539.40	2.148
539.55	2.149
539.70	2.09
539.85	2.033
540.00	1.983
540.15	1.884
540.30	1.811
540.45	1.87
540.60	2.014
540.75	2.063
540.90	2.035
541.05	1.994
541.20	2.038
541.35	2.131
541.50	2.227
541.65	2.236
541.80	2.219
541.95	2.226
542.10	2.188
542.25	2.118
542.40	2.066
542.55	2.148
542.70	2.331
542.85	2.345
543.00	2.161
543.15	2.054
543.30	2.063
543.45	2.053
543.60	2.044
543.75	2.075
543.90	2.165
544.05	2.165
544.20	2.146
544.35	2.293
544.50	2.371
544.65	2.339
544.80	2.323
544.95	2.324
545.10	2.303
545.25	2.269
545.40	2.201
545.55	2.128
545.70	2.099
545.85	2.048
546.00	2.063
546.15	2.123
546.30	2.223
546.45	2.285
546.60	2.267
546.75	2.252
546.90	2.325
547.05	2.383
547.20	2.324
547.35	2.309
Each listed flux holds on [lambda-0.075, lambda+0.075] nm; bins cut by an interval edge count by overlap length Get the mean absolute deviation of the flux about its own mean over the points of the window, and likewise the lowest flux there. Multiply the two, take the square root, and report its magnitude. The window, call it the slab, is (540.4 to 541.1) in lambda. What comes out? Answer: 0.31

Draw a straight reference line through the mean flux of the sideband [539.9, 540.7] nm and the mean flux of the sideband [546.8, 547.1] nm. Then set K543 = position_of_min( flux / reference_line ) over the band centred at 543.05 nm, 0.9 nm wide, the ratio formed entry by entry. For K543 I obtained 543.45 nm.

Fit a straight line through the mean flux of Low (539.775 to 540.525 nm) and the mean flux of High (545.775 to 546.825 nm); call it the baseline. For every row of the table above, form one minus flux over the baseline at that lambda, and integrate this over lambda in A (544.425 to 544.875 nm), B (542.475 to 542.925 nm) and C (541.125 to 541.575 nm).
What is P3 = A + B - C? -0.068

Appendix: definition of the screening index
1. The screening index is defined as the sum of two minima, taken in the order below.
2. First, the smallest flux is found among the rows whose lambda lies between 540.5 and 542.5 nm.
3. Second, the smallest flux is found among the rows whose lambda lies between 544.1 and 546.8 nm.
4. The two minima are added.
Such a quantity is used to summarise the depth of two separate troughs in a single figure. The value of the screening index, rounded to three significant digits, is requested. 4.04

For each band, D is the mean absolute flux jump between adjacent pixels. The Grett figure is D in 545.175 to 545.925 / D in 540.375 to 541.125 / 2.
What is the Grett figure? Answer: 0.42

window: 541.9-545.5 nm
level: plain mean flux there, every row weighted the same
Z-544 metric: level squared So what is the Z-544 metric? 4.8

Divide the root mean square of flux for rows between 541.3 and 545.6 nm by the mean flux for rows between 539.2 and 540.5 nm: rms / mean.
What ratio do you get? 1.09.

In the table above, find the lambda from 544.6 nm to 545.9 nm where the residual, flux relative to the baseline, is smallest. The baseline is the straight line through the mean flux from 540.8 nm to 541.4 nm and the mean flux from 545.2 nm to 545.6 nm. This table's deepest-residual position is 545.85 nm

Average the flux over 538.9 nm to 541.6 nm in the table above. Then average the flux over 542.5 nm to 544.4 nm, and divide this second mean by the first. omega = 1.044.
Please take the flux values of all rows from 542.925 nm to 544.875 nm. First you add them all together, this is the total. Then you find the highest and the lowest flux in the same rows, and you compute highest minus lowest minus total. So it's -27.9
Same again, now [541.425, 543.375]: -28.1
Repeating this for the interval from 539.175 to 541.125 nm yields -25.9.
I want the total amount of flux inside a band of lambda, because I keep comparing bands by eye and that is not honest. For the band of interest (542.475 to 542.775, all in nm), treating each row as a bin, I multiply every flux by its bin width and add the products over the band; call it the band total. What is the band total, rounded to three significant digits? 0.672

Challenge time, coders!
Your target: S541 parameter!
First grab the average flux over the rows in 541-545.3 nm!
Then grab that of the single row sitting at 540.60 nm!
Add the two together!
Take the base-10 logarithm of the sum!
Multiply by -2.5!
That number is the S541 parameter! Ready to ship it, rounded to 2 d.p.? -1.56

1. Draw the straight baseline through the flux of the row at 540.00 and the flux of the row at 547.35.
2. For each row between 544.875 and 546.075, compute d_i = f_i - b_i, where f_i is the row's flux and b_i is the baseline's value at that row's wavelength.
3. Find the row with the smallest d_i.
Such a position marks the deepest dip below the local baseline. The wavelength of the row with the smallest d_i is 545.85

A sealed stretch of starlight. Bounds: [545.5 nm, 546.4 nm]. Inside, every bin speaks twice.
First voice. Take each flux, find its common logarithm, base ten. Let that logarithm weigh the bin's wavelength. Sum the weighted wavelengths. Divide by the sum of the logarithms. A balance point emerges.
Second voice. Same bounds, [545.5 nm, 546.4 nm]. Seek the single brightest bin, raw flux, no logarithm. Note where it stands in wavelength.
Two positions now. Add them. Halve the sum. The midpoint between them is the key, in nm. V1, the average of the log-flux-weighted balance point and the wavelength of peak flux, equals 546.11 nm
